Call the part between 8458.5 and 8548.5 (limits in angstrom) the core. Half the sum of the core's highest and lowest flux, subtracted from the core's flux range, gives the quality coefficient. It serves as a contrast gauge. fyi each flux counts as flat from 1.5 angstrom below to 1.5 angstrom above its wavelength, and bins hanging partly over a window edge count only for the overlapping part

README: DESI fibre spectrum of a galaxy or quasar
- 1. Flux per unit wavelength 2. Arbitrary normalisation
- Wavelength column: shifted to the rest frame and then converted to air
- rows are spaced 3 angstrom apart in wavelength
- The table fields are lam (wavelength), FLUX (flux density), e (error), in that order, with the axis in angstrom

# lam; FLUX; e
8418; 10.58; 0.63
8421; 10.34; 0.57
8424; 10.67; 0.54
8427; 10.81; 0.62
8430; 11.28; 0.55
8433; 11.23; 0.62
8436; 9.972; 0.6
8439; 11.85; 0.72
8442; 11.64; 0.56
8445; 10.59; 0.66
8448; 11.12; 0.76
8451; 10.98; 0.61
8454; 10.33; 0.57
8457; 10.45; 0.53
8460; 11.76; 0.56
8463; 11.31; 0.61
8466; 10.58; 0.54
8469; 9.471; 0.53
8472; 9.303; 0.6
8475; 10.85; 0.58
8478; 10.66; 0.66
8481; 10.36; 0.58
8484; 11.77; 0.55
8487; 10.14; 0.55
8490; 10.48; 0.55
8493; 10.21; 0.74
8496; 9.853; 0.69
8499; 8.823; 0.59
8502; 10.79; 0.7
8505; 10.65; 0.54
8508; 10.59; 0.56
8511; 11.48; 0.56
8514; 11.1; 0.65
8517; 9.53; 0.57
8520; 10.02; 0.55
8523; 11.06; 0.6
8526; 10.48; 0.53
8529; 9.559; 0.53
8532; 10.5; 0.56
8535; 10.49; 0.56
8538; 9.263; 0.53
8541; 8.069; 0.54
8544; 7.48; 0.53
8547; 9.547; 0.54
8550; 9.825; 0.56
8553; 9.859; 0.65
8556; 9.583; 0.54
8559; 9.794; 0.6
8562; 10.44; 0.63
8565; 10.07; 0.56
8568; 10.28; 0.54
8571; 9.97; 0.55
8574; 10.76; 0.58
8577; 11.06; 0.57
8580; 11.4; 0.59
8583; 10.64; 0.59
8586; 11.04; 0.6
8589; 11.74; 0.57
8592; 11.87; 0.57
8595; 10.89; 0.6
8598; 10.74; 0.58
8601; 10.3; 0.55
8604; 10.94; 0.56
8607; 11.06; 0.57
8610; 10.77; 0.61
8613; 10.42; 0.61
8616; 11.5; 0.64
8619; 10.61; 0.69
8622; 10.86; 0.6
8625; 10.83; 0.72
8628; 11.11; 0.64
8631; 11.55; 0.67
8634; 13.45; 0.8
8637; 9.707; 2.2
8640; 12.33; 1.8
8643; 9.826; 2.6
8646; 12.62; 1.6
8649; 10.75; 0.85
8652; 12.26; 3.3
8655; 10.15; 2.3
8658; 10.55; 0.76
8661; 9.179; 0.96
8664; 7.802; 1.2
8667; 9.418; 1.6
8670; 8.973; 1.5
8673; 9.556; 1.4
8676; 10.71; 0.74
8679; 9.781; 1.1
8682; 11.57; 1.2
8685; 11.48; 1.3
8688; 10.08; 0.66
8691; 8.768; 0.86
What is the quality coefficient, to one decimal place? -5.3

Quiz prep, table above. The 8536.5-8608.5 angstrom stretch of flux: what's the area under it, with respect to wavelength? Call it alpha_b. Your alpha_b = 740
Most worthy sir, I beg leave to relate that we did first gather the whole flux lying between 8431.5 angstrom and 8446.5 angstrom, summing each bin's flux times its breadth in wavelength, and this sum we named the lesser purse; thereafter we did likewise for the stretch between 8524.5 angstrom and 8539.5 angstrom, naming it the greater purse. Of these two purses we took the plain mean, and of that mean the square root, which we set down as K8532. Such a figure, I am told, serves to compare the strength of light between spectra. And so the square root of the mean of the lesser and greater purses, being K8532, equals 12.6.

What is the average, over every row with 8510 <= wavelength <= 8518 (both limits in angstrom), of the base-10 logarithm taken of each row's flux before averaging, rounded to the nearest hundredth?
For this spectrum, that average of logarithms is 1.03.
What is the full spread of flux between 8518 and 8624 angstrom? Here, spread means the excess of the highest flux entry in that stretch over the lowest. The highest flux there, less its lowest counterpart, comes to 4.4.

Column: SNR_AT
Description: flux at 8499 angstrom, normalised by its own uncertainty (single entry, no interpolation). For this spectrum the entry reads 15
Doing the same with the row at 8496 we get 14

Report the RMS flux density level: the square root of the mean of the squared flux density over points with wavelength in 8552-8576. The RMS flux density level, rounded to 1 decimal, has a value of 10.1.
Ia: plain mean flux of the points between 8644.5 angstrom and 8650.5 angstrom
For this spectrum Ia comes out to 11.7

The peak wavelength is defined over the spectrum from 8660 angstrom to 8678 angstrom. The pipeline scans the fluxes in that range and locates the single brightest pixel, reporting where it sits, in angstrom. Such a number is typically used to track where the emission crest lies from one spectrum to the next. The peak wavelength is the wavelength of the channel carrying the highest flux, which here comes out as 8676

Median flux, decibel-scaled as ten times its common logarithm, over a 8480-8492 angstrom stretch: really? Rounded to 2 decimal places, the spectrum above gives 10.18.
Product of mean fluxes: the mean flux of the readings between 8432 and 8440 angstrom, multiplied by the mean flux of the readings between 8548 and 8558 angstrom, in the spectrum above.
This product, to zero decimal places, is 107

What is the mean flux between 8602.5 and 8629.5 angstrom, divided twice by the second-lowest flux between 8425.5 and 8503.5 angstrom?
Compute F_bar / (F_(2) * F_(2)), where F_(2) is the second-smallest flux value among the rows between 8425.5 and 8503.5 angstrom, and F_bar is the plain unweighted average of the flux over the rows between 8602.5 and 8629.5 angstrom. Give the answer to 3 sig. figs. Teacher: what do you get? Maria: 0.126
